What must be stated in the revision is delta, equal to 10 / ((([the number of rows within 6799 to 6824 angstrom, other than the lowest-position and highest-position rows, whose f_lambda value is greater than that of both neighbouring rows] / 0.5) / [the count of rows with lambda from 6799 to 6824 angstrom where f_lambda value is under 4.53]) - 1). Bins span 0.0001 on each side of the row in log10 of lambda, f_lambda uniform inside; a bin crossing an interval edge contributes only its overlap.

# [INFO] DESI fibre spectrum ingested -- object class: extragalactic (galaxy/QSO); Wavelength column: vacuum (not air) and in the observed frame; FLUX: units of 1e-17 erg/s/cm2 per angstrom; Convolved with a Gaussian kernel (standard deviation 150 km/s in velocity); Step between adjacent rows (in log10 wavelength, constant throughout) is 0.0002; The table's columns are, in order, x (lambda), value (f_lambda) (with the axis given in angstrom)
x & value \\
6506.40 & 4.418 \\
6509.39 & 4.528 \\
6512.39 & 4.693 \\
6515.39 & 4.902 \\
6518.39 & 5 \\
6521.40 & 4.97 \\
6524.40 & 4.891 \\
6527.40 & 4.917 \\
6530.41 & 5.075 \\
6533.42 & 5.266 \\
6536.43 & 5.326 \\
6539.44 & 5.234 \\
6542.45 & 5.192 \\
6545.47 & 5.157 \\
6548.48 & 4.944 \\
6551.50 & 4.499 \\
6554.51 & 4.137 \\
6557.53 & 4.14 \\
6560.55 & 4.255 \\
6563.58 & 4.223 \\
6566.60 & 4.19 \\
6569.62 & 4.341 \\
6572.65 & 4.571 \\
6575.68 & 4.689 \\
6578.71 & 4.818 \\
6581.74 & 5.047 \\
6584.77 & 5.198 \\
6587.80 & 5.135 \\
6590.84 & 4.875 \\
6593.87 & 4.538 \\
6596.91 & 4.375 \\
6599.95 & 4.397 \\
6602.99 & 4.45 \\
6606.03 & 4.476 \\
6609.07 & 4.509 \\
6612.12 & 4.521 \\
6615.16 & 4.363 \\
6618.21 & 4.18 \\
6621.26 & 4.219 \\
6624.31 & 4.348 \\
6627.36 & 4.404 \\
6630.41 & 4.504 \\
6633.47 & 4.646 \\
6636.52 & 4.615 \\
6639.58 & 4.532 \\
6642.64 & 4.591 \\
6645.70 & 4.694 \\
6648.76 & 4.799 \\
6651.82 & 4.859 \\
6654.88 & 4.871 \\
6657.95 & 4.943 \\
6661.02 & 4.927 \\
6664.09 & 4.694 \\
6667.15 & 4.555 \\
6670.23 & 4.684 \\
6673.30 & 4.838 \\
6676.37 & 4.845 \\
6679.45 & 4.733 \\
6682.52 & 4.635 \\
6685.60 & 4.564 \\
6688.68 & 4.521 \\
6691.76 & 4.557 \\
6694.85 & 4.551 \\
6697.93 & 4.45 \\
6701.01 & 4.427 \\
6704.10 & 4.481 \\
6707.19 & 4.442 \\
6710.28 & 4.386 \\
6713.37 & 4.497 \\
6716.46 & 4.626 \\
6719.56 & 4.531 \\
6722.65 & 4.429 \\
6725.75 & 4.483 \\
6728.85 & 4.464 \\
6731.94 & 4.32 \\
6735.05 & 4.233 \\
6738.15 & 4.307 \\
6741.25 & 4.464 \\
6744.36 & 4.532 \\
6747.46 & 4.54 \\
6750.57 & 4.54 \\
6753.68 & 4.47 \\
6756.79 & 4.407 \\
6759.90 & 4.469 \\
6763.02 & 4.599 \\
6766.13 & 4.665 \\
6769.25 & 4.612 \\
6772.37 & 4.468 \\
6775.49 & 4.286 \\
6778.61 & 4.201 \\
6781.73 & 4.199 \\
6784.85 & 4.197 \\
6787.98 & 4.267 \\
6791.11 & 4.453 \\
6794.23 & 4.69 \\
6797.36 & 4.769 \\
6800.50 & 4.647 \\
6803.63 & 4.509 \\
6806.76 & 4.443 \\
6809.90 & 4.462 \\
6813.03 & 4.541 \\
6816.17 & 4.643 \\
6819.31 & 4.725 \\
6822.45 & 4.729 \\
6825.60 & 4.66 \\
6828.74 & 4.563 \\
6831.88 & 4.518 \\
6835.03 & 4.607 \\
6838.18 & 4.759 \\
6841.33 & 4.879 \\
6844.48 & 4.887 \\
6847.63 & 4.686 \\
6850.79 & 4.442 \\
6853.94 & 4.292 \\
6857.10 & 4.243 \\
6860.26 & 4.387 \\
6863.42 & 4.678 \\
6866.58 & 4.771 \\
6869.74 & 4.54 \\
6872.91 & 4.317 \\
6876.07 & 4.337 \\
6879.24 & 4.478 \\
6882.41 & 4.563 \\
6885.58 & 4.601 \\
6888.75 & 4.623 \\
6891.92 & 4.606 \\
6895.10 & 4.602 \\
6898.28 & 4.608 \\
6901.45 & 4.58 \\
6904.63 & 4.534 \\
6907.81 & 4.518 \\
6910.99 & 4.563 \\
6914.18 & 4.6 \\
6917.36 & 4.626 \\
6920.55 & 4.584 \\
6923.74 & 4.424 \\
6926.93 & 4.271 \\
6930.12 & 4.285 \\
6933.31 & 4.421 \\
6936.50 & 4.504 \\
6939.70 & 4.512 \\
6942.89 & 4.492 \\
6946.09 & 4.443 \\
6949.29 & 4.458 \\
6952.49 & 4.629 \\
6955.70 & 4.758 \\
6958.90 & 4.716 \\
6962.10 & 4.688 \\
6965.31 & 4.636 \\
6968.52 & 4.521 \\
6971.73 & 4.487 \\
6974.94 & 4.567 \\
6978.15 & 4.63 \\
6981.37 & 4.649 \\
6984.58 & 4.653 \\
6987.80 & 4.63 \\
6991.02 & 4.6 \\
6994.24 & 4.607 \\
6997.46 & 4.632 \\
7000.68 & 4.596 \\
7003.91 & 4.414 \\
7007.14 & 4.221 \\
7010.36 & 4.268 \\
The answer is -10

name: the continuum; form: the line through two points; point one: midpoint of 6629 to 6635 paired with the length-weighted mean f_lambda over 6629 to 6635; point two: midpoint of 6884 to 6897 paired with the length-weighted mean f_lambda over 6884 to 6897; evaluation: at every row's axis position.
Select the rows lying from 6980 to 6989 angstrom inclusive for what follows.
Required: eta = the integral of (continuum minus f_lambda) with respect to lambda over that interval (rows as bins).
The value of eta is -0.2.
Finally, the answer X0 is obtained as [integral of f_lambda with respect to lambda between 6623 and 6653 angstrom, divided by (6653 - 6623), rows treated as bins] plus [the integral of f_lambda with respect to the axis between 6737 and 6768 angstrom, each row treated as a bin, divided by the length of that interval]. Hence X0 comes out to 9.10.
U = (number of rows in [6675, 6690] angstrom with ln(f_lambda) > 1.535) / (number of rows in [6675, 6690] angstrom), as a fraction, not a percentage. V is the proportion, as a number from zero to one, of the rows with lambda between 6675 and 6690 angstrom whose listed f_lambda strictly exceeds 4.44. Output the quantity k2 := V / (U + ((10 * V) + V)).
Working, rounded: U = 0.4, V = 1.0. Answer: 0.088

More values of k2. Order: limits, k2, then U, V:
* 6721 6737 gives 0.091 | 0.0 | 0.4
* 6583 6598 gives 0.085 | 0.6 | 0.8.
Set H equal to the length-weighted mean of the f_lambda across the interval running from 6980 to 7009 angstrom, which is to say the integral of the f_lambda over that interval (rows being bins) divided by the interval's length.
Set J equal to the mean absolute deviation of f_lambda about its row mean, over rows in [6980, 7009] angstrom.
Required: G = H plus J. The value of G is 4.66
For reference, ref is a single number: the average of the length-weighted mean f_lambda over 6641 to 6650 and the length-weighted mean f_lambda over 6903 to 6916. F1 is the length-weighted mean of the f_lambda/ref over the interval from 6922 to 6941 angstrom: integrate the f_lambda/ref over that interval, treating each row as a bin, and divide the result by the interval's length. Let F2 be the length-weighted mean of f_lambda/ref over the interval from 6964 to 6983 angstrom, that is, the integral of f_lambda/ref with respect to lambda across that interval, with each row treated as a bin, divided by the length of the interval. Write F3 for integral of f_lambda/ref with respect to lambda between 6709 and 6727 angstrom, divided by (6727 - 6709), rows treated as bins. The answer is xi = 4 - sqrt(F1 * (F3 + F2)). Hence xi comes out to 2.63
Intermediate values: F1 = 0.95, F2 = 0.99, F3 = 0.97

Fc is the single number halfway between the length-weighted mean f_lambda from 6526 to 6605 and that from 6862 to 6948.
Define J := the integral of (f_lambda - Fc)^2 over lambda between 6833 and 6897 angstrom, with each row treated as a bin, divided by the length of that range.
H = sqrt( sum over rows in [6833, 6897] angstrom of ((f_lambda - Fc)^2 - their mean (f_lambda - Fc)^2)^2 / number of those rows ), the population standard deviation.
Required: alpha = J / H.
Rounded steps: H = 0.043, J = 0.036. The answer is 0.85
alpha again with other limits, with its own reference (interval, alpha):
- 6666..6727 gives 1.15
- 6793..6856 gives 0.83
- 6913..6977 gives 0.72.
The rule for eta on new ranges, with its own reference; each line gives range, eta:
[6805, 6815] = 1.1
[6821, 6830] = -0.5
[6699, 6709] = 1.4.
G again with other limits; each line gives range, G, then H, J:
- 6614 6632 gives 4.43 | 4.34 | 0.09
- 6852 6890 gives 4.63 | 4.48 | 0.14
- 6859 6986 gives 4.64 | 4.55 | 0.10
